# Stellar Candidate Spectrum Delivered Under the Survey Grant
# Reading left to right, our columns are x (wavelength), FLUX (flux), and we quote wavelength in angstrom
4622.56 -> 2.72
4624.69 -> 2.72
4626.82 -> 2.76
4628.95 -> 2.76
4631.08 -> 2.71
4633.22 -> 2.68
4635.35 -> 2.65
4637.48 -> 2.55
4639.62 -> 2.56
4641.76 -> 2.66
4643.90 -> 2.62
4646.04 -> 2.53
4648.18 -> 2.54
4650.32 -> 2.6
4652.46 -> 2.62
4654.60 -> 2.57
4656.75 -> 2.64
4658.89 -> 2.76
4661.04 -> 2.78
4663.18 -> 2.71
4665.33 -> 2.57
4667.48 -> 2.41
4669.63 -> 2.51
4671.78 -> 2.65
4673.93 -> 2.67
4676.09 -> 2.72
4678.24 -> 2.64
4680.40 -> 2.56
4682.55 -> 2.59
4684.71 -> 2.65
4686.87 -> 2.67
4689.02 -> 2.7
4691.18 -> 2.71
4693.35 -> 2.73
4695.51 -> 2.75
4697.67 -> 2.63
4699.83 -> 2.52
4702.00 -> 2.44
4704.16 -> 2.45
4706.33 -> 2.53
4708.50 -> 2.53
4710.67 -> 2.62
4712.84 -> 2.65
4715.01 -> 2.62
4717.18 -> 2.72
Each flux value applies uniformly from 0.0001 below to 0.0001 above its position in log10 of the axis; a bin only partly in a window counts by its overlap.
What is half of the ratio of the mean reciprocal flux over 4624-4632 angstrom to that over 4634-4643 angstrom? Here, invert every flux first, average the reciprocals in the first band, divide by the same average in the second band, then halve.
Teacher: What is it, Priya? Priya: 0.476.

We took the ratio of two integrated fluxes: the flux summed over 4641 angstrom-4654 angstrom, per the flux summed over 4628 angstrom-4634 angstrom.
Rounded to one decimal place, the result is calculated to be 1.9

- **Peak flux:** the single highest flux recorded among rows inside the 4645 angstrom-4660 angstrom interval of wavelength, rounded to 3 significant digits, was 2.76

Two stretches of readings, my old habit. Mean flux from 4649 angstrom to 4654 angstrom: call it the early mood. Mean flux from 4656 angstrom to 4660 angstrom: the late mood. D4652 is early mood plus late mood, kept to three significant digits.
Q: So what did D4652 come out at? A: 5.31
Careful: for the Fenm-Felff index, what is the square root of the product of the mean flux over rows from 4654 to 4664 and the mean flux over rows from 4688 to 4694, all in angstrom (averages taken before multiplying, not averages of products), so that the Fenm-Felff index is 2.70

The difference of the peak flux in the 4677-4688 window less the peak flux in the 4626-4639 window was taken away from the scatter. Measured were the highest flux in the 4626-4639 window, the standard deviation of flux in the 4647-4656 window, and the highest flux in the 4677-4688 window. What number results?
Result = 0.12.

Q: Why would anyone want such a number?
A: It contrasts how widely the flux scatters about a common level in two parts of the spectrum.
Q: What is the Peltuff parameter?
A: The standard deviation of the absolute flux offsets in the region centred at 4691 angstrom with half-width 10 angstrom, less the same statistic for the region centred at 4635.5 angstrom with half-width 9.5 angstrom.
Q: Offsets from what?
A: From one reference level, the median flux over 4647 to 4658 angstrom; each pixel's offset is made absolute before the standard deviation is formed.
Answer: -0.005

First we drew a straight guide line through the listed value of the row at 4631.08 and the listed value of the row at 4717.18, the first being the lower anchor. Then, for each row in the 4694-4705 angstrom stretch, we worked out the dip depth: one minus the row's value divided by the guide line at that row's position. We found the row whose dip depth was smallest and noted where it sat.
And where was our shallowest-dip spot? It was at 4695.51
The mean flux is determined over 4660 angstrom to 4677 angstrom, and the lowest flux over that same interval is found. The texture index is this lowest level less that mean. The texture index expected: -0.22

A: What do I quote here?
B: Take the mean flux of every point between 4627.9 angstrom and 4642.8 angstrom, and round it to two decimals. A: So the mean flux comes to 2.65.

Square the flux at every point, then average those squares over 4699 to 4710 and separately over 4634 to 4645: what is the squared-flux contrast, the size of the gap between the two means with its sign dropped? 0.6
